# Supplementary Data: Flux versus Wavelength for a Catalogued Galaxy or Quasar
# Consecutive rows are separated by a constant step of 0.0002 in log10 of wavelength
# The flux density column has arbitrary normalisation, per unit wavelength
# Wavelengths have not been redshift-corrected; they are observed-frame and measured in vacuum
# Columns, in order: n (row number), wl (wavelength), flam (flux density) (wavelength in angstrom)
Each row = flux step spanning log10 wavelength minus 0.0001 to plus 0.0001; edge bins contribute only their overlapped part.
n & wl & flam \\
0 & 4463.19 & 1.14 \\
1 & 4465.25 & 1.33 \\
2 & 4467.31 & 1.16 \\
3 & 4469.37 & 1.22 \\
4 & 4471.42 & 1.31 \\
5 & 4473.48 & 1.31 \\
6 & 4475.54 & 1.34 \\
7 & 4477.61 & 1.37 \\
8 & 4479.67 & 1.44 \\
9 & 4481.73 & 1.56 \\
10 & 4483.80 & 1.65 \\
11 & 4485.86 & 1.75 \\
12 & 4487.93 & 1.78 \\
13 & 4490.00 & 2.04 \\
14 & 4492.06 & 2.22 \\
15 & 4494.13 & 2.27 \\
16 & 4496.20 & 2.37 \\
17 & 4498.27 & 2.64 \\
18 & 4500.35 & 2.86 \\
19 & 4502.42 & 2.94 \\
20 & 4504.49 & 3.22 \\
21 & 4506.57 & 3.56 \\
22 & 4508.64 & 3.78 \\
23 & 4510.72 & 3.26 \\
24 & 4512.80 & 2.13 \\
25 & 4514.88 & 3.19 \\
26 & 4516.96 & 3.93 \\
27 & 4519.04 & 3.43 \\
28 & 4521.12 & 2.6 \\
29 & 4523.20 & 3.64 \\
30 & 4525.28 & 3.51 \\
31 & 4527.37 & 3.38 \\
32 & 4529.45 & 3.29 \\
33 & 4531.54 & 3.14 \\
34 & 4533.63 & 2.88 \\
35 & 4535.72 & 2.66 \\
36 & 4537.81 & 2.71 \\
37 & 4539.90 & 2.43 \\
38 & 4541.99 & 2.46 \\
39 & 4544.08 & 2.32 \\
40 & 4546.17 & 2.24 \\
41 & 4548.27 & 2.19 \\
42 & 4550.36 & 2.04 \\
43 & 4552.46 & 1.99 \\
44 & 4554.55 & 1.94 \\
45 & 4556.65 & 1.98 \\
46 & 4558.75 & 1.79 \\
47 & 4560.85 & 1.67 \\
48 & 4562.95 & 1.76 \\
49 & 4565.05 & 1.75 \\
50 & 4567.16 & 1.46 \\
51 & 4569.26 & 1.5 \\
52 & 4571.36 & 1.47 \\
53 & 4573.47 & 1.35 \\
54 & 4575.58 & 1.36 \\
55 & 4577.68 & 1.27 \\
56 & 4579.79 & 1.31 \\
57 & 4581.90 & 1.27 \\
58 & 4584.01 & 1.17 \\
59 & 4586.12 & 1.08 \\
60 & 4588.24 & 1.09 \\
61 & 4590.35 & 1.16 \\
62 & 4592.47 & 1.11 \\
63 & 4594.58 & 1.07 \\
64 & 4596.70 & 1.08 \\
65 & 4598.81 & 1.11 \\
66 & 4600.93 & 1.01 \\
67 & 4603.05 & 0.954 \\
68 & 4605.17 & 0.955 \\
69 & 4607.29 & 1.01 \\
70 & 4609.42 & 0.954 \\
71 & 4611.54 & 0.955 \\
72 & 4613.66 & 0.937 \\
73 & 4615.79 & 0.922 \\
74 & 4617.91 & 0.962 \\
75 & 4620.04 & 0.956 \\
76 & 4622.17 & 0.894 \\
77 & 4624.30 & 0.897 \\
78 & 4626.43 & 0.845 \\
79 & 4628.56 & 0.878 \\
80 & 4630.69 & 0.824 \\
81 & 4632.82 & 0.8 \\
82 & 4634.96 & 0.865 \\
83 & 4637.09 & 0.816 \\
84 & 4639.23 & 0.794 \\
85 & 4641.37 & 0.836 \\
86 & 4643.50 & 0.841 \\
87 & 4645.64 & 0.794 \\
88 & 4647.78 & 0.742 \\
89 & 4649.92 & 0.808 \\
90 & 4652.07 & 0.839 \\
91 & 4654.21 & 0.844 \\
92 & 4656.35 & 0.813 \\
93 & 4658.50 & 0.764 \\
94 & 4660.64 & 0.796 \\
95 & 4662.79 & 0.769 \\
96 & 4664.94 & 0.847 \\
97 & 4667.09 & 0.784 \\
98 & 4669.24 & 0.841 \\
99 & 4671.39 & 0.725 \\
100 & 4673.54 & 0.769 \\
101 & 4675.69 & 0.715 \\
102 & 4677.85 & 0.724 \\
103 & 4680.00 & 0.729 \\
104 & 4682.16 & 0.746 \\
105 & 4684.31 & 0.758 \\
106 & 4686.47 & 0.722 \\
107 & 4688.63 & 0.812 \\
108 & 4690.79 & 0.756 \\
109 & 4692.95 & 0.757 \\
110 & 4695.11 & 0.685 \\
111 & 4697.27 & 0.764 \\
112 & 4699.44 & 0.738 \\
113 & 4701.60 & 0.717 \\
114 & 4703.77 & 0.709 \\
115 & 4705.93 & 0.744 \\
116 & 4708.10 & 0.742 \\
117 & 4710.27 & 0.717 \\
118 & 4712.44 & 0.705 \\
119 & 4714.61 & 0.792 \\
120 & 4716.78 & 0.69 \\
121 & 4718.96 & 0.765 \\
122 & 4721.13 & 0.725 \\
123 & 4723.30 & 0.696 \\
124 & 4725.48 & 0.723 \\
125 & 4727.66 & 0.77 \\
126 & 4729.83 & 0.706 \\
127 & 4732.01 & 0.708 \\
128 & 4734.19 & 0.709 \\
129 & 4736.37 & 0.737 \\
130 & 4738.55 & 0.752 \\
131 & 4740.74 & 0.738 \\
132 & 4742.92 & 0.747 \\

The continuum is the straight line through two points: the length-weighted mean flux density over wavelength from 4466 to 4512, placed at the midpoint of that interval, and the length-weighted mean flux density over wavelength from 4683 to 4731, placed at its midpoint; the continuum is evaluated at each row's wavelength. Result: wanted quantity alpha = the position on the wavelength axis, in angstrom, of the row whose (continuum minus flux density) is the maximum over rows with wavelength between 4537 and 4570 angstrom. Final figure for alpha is 4567.16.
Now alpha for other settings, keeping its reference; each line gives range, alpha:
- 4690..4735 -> 4695.11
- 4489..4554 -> 4490.00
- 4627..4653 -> 4632.82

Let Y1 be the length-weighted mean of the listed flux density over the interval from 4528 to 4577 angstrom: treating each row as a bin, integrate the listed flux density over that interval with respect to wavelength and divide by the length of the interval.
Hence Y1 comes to 2.11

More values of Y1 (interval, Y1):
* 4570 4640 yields 1.04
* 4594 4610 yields 1.02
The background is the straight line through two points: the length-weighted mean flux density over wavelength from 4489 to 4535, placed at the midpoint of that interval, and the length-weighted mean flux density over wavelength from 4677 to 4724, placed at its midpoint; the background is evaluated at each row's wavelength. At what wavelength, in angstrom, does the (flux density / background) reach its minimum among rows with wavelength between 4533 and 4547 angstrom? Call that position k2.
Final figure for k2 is 4546.17 angstrom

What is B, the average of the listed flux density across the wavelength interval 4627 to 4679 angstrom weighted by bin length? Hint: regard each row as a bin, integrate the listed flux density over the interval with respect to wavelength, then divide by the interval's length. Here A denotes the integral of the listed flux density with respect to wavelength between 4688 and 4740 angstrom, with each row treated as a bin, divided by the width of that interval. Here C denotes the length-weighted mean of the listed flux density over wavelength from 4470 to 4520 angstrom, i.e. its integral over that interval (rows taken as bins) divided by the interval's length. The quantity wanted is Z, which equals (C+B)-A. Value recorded 2.45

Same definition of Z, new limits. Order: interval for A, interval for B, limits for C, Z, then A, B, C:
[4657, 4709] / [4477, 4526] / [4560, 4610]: 3.13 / 0.755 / 2.64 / 1.2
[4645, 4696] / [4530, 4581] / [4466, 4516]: 3.40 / 0.772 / 2.00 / 2.2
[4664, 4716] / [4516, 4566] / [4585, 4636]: 2.79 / 0.749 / 2.57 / 1.0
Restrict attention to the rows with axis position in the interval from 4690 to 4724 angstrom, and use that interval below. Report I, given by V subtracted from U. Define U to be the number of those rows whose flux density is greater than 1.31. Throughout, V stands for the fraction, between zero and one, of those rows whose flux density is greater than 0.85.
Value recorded 0.0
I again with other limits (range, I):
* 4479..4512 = 15.0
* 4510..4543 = 15.0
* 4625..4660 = -0.1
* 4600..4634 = -0.8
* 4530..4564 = 15.0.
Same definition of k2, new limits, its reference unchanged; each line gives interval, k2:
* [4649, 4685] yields 4649.92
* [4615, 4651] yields 4632.82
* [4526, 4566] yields 4560.85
